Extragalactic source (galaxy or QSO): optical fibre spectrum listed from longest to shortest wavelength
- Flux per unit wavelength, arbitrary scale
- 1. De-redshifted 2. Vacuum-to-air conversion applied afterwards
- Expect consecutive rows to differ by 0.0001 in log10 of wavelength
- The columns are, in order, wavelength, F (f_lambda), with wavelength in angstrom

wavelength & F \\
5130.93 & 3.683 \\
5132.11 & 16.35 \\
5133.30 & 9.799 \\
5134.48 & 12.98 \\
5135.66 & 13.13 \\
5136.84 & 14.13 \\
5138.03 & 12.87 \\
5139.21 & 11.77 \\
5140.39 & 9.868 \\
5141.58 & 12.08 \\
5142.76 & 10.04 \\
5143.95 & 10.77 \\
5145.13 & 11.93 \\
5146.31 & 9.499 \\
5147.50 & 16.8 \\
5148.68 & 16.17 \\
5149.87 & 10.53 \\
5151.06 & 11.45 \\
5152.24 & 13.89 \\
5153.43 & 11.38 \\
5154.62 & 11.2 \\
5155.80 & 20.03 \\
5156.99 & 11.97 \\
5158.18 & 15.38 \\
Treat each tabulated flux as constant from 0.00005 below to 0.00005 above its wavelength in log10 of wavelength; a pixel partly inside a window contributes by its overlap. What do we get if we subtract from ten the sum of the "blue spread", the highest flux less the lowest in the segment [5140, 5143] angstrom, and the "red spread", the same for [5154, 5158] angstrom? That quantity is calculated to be -1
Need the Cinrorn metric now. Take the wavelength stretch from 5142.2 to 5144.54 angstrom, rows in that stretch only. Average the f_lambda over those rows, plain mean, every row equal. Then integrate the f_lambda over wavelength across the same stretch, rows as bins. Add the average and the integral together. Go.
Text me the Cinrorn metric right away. 35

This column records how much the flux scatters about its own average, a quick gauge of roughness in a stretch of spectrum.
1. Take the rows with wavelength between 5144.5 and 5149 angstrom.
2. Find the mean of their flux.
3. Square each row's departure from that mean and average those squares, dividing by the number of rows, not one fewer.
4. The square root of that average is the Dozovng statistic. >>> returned 3.0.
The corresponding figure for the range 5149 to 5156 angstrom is 3.3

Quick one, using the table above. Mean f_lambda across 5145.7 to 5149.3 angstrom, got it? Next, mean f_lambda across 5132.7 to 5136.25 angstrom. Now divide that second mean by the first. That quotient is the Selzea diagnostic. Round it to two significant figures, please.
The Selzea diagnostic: 0.85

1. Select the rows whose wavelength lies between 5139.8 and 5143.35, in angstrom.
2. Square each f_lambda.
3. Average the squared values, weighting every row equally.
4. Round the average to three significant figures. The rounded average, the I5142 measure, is 115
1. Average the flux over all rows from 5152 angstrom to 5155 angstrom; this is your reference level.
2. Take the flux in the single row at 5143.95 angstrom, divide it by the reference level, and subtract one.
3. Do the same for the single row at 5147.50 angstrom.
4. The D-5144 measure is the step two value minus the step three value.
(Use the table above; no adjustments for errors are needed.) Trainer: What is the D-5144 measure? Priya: -0.50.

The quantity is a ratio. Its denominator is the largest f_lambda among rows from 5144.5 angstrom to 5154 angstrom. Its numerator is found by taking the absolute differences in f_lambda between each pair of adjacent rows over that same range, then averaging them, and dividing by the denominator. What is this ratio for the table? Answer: 0.186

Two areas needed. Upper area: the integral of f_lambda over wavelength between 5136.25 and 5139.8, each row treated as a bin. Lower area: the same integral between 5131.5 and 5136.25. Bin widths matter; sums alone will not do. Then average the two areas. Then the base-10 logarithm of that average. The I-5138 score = 1.73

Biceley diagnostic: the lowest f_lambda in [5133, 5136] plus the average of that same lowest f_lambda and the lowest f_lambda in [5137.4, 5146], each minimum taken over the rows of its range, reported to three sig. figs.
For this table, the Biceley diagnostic 19.6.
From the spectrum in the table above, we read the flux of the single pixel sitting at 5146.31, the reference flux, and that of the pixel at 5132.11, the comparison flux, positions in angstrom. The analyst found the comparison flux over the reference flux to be 1.7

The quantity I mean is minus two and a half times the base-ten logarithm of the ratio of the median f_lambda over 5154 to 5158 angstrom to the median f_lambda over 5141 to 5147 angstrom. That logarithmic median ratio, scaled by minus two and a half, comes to -0.11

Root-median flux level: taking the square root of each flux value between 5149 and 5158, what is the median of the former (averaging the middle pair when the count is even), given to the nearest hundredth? 3.38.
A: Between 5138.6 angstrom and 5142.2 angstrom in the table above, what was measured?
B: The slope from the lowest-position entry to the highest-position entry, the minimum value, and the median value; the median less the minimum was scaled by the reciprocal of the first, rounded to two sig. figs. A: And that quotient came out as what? 15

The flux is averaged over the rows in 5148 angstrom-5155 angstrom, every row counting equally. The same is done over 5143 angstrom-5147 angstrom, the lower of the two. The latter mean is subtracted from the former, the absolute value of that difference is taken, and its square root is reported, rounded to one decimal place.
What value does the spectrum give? 1.3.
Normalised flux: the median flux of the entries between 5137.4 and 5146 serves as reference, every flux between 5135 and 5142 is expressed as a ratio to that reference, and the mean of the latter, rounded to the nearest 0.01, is 1.05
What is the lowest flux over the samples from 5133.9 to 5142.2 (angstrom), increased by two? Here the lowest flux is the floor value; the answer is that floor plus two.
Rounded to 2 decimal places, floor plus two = 11.87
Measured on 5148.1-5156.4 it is 12.53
